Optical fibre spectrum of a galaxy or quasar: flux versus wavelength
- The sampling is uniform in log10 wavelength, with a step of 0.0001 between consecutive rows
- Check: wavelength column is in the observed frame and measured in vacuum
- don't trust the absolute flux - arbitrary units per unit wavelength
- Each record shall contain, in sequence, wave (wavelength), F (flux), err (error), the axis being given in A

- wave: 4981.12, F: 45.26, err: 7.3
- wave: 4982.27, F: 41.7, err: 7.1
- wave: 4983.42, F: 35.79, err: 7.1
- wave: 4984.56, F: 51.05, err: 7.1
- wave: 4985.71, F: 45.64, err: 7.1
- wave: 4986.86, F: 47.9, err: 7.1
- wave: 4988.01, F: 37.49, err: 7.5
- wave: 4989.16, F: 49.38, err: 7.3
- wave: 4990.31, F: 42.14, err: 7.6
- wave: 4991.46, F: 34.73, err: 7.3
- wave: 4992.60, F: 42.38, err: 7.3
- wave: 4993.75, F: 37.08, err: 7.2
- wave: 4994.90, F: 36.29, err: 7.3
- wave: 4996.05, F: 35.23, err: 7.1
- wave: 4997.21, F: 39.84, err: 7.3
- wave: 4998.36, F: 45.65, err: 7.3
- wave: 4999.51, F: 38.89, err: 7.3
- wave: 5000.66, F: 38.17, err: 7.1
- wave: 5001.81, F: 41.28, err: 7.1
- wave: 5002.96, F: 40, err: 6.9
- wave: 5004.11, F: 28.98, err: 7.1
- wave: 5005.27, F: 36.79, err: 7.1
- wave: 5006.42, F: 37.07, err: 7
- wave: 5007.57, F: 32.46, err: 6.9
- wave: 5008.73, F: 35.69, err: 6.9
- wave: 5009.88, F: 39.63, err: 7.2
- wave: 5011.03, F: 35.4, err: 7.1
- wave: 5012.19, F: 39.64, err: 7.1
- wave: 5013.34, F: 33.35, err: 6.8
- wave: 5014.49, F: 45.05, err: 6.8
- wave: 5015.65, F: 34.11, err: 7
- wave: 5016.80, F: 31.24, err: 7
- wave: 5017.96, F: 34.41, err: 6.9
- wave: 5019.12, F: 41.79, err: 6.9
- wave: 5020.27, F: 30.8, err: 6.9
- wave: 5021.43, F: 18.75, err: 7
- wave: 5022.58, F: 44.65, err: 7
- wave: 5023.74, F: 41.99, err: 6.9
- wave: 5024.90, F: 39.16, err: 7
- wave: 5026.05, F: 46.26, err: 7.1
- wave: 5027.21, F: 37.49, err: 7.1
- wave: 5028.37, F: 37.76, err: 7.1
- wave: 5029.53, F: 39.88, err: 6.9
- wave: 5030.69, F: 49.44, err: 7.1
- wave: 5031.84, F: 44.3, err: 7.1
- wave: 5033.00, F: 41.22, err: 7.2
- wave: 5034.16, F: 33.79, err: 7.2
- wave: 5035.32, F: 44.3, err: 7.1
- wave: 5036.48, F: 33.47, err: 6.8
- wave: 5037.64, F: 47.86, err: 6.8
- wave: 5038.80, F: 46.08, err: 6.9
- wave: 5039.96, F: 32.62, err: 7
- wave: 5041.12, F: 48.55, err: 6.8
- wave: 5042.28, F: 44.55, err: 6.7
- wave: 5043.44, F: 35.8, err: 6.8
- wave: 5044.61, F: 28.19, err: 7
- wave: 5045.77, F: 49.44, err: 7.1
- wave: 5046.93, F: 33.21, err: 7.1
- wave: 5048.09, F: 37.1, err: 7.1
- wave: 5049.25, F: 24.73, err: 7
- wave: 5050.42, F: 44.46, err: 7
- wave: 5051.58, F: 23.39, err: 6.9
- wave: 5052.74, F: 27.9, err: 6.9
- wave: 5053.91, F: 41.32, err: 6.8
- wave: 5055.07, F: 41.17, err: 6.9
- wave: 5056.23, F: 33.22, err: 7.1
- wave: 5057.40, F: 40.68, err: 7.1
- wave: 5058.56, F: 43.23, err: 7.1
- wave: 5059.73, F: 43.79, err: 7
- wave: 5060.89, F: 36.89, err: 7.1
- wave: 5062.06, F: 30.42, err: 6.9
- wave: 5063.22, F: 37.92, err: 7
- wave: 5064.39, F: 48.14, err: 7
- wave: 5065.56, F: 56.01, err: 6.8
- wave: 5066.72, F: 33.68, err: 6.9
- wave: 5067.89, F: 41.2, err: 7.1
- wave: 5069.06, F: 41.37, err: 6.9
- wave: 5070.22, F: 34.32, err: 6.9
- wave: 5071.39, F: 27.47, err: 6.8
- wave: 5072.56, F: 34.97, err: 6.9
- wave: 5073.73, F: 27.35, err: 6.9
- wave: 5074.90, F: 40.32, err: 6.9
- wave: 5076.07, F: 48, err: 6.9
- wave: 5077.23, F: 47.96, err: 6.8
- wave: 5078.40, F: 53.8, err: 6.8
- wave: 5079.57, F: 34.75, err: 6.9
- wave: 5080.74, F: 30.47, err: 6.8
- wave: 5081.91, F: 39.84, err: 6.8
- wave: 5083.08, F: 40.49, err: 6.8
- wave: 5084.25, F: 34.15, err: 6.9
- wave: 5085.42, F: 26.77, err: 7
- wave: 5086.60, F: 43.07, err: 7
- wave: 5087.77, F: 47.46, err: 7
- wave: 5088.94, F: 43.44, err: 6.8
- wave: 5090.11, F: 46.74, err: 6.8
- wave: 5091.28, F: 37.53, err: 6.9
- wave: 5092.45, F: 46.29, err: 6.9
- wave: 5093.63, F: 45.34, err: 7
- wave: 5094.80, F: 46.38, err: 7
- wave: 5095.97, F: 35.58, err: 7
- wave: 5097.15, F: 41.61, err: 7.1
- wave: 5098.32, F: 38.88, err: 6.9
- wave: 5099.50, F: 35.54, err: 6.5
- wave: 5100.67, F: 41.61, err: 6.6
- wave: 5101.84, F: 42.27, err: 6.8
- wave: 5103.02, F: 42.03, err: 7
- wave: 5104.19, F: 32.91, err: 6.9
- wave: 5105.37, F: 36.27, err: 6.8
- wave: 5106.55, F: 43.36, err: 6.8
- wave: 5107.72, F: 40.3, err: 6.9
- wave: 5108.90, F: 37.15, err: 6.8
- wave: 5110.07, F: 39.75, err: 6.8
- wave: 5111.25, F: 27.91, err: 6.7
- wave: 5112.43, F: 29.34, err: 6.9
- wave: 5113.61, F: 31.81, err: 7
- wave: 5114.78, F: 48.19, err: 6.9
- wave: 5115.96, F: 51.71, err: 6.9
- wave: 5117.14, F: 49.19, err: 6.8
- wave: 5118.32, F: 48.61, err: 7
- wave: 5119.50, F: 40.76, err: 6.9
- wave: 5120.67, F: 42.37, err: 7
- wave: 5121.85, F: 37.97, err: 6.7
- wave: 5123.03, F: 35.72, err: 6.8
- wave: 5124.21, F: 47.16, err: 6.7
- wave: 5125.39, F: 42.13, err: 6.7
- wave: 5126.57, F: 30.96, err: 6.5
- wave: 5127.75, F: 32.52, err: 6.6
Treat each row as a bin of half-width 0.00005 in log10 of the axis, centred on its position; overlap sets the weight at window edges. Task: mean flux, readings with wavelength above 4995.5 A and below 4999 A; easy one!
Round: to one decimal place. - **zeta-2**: 40.2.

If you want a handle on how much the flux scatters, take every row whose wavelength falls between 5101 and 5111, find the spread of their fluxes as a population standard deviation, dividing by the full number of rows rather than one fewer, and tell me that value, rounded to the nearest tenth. 3.3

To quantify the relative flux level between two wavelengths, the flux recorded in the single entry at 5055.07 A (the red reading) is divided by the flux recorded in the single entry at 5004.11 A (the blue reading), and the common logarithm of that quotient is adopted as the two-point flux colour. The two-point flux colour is 0.15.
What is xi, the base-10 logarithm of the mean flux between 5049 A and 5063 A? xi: 1.56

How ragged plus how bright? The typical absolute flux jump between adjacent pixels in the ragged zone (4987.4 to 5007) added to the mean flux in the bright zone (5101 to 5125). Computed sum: 45.4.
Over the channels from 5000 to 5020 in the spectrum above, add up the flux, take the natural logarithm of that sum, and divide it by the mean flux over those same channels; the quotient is 0.175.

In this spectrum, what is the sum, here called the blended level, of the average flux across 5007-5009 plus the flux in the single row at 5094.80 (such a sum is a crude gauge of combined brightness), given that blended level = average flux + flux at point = 80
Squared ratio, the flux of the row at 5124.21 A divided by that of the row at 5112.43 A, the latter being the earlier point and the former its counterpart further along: 2.58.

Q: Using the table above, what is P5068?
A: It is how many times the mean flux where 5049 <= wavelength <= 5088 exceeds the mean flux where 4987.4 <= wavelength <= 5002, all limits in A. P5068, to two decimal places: 0.96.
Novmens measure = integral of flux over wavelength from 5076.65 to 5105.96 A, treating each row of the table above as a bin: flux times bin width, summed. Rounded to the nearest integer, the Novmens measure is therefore 1185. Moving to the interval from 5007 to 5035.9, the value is 1101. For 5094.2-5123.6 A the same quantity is 1173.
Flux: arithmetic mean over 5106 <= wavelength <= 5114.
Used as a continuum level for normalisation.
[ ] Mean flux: 35.7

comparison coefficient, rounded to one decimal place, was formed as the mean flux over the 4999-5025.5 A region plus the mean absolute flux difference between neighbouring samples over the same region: 42.9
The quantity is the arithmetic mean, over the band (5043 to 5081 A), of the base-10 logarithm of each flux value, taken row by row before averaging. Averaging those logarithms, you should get 1.57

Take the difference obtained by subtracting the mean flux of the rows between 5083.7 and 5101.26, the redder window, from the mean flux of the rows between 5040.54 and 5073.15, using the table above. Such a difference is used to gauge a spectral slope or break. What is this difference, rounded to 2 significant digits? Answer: -2.7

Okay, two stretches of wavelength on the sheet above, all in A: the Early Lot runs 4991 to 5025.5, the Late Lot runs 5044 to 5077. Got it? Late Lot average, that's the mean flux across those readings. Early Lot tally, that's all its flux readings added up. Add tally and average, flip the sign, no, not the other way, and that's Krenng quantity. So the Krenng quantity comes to -1148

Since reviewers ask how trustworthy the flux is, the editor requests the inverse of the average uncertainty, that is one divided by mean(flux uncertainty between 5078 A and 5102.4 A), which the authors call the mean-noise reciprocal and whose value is 0.146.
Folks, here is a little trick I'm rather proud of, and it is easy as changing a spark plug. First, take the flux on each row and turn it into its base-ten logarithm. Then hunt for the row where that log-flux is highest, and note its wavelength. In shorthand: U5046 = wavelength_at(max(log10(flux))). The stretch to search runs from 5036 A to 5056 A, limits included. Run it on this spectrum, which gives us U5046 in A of 5045.77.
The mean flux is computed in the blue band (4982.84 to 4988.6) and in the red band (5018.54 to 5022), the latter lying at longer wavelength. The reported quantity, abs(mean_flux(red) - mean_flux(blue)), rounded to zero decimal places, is 13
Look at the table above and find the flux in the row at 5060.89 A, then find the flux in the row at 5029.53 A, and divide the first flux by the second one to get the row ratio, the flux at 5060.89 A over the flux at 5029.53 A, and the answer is 0.93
